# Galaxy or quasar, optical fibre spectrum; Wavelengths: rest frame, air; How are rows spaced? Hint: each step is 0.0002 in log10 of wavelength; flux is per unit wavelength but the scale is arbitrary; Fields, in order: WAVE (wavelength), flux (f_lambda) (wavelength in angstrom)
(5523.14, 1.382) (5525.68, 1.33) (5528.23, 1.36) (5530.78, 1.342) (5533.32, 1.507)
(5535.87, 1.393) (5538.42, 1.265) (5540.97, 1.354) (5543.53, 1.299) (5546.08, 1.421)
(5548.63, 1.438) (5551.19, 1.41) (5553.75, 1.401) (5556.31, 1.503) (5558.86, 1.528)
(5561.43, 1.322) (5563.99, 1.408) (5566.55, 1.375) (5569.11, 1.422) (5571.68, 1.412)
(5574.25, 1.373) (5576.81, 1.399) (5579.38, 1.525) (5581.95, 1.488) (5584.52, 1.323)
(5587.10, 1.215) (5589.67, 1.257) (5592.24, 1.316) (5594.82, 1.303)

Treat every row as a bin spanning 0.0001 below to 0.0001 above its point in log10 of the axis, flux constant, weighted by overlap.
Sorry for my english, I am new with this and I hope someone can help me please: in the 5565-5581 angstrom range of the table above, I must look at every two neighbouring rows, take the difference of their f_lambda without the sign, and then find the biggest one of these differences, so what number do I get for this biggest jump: 0.13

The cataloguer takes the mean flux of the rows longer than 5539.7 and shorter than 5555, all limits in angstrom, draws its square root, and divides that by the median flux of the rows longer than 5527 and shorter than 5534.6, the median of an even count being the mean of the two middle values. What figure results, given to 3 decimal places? 0.866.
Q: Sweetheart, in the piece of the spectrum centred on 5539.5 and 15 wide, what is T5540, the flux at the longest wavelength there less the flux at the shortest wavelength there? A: -0.09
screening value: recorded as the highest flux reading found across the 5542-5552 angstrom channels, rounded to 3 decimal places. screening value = 1.438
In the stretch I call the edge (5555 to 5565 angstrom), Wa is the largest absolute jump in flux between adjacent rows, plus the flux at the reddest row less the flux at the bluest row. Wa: 0.11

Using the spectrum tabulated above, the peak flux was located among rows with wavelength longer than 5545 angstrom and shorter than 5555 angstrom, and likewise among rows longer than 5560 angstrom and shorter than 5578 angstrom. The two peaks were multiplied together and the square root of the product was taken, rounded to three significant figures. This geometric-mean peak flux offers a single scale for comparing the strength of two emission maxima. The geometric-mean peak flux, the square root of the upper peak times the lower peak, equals 1.43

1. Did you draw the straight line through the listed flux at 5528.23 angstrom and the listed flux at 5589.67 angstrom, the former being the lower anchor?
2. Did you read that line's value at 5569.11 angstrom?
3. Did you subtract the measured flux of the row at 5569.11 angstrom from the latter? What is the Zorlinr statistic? -0.13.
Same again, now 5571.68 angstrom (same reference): -0.12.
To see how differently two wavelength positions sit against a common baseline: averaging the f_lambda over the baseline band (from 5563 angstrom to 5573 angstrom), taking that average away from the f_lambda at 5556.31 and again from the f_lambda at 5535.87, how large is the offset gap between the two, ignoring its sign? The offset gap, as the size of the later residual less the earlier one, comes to 0.11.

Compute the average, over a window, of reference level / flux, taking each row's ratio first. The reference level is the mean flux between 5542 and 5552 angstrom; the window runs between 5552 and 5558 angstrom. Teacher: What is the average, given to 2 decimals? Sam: 0.96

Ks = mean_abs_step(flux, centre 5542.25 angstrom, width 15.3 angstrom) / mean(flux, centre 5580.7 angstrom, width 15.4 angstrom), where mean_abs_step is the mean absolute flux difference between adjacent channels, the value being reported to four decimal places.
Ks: 0.0593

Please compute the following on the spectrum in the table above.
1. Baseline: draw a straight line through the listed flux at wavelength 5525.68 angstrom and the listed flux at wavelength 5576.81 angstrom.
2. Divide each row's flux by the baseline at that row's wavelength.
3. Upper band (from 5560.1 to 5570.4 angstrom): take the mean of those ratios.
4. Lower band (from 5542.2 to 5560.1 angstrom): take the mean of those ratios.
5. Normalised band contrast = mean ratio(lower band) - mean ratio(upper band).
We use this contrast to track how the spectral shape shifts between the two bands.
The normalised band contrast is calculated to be 0.048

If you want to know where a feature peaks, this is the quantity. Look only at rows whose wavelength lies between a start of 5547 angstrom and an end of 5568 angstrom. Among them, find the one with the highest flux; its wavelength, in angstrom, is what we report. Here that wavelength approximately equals 5558.86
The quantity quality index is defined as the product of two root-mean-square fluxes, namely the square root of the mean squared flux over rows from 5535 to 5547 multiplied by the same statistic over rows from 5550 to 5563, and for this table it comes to 1.93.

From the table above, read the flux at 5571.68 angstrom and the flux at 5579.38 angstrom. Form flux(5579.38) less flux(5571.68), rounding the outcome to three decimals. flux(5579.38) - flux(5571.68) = 0.113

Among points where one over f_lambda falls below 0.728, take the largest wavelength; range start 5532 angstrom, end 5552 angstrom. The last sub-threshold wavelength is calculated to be 5551.19 angstrom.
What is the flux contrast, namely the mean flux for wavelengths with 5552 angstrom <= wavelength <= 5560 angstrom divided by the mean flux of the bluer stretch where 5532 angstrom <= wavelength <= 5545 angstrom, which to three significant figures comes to 1.08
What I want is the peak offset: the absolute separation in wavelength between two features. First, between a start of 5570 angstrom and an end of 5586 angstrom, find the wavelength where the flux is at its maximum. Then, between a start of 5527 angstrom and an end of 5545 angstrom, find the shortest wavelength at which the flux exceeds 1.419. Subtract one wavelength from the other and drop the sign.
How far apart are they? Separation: 46.1 angstrom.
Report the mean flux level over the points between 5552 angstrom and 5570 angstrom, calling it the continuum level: 1.423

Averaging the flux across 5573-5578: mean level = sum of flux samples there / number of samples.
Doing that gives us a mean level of 1.39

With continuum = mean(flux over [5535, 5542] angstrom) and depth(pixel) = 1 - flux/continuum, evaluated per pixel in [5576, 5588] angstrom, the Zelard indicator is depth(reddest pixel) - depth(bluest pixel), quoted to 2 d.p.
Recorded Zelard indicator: 0.14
